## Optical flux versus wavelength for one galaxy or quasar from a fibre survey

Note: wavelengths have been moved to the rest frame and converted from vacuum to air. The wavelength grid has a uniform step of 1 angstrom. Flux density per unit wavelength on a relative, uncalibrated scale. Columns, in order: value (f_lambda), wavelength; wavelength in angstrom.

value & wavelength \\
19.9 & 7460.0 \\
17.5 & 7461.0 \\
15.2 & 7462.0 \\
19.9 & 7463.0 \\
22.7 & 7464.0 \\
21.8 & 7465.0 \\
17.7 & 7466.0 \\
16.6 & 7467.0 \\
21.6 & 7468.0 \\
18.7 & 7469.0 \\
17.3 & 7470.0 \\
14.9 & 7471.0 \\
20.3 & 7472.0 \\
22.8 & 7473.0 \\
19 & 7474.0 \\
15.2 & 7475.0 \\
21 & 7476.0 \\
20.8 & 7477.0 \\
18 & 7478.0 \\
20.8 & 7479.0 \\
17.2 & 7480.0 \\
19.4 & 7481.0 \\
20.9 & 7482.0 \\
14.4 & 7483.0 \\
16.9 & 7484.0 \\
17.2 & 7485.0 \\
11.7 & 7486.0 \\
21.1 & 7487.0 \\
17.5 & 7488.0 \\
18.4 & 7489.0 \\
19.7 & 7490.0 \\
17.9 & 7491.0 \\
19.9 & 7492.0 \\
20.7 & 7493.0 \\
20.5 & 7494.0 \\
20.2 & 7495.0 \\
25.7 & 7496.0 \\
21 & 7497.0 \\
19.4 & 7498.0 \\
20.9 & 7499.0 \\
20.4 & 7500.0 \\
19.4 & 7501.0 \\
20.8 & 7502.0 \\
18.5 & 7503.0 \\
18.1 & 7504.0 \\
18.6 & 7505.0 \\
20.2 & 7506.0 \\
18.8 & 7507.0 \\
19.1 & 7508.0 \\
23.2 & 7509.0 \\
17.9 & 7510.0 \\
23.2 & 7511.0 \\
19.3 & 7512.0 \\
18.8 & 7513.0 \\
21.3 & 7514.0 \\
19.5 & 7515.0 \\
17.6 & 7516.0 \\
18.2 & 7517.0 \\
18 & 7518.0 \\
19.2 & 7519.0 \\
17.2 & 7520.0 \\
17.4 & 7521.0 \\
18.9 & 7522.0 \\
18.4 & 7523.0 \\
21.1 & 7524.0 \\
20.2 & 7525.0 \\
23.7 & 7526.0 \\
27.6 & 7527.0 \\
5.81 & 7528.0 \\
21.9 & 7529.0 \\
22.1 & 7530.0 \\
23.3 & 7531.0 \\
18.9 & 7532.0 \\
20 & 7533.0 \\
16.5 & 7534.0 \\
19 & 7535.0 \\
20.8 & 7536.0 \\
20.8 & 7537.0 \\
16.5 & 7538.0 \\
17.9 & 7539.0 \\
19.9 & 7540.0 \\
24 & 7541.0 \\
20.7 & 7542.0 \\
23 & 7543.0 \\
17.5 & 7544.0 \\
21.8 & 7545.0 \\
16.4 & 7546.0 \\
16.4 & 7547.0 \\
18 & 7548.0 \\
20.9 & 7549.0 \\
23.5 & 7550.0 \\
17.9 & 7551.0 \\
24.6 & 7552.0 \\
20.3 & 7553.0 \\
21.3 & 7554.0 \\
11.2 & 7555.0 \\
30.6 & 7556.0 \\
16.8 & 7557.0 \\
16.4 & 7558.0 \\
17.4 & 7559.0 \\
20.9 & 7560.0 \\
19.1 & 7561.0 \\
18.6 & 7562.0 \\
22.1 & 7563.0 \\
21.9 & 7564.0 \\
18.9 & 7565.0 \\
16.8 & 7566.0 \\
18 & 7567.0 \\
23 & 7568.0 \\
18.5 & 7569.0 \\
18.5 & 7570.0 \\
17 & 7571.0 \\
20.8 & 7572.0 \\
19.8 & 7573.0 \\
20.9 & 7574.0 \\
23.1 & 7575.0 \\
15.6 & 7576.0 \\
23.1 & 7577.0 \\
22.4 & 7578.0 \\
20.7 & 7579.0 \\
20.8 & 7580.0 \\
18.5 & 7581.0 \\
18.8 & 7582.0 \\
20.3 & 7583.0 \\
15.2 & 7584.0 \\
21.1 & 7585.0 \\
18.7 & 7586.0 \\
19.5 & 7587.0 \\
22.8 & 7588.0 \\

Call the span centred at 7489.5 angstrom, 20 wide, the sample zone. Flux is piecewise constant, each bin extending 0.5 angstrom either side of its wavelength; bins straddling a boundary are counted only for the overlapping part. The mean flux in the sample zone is 19.03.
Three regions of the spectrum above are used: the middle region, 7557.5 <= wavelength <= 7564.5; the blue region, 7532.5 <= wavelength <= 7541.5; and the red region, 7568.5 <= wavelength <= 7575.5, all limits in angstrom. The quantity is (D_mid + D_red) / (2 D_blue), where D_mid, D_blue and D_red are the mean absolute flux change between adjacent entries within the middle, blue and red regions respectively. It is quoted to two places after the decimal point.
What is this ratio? 0.68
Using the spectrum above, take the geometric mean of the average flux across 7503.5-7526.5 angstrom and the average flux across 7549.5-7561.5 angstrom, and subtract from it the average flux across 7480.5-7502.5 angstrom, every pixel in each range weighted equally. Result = 0.46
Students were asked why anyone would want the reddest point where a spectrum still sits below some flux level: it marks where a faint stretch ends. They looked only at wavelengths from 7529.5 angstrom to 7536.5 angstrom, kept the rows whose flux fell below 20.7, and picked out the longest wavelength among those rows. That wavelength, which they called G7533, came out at 7535.0 angstrom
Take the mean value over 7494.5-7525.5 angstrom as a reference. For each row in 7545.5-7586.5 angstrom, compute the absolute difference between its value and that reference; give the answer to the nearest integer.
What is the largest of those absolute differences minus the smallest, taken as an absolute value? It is 11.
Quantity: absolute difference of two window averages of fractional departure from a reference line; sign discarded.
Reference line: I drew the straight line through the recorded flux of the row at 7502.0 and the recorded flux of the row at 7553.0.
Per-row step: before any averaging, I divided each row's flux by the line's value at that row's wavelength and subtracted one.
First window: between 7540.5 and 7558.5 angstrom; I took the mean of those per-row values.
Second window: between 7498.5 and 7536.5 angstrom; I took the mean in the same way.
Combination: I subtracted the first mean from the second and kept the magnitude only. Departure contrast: 0.039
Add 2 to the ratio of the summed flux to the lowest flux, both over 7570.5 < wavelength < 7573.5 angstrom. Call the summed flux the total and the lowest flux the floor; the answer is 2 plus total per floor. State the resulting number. 5.4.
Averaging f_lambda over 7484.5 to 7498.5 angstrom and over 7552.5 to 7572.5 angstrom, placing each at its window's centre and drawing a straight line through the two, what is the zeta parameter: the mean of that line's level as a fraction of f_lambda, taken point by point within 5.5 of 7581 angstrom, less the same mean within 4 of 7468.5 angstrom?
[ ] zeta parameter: -0.05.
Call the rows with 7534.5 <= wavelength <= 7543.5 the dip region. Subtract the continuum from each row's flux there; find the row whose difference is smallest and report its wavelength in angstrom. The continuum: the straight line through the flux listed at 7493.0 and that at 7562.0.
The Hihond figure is 7538.0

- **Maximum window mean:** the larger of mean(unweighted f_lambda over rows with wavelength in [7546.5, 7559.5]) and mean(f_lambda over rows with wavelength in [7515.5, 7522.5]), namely 19.6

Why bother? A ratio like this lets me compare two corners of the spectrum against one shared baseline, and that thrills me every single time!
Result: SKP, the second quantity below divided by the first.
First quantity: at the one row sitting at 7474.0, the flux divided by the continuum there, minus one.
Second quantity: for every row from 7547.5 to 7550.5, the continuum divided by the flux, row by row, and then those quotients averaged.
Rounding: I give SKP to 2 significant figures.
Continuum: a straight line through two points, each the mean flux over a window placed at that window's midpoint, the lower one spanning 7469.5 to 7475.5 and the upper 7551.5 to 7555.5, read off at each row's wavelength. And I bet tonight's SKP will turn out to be 23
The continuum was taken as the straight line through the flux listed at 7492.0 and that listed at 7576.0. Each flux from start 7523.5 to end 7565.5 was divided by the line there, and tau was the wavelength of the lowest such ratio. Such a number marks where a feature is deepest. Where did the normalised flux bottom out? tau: 7528.0 angstrom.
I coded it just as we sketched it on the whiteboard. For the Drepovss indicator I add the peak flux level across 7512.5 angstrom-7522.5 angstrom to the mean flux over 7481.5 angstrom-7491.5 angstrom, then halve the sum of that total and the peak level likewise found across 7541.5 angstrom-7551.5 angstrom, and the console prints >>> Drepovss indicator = 31.2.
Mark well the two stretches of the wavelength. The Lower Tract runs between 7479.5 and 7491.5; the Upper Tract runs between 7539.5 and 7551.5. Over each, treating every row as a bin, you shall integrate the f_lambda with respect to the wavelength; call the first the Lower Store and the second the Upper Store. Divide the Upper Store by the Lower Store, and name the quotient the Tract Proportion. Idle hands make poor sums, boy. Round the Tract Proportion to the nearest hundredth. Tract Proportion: 1.13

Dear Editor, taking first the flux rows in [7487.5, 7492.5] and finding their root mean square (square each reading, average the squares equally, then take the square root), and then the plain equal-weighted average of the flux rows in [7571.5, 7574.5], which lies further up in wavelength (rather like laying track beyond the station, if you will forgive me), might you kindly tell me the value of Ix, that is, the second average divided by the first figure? 1.10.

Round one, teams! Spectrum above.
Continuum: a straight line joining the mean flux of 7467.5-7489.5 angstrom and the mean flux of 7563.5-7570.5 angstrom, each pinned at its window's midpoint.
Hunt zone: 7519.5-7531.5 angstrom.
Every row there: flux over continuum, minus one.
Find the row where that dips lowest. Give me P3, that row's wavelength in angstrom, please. 7528.0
